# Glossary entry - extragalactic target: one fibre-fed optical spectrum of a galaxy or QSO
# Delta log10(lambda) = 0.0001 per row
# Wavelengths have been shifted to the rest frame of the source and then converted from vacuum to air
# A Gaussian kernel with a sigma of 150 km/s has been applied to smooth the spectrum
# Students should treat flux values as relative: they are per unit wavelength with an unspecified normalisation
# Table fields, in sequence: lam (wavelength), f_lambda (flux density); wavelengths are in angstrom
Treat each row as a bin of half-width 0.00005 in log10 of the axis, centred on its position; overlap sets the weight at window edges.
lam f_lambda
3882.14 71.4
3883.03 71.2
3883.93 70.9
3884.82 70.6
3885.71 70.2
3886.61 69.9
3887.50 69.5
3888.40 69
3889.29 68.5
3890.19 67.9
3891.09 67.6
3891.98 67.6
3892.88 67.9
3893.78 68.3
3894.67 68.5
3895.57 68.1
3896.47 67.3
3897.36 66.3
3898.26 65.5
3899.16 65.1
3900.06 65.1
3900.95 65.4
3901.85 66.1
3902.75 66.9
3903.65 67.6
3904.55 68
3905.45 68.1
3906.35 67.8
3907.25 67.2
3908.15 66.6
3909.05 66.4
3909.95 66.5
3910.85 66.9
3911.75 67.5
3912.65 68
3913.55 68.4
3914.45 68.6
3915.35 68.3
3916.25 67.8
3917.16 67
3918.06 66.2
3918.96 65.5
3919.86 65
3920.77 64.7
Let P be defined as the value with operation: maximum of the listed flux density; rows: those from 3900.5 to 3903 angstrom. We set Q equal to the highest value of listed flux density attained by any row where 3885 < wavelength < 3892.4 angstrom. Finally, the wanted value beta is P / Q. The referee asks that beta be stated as 0.95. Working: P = 66.9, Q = 70.2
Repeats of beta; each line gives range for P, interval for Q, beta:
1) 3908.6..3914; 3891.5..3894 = 1.00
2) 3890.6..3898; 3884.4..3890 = 0.97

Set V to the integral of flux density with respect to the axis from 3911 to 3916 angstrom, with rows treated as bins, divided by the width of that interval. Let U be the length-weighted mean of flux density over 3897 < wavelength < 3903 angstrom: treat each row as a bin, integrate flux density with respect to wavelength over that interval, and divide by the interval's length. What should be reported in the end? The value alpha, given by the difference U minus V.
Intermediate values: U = 65.7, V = 68.2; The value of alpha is -2.5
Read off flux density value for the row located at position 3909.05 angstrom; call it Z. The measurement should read 66.4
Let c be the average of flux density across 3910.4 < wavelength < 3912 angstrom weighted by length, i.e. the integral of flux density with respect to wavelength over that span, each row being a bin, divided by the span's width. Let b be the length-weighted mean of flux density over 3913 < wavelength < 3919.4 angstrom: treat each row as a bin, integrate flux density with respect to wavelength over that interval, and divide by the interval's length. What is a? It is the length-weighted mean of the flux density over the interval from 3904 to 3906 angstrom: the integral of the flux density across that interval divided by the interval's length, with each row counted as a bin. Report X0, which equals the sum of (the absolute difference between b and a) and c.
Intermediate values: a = 67.9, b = 67.4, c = 67.2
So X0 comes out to 67.7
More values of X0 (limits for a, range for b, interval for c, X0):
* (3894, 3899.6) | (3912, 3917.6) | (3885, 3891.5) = 70.1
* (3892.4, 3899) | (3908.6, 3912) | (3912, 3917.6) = 68.4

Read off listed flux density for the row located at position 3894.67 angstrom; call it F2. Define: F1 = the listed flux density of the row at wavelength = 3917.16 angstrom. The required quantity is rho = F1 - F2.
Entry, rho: -1.5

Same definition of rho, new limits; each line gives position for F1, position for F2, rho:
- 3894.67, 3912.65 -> 0.5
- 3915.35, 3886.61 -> -1.6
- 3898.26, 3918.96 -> 0.0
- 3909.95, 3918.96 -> 1.0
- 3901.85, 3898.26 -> 0.6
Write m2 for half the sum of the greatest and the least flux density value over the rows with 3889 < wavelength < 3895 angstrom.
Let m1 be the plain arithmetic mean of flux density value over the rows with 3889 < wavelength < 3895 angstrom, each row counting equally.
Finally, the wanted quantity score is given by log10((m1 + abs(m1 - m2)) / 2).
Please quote 1.53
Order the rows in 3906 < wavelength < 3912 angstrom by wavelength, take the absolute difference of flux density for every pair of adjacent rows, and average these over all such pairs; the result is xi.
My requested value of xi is 0.42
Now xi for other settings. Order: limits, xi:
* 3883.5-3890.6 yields 0.43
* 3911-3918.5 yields 0.50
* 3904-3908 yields 0.33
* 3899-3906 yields 0.43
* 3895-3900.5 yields 0.60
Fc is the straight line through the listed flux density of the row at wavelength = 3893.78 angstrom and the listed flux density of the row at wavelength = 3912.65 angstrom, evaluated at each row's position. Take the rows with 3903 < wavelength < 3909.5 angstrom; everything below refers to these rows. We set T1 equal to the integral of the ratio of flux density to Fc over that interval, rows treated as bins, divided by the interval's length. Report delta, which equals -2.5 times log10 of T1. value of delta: 0.0124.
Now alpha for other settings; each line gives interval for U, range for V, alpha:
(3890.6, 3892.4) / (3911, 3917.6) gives -0.2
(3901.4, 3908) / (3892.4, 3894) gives -0.5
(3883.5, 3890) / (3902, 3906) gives 2.3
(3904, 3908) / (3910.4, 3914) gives -0.1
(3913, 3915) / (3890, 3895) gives 0.6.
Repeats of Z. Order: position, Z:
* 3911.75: 67.5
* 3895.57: 68.1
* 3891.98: 67.6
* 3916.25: 67.8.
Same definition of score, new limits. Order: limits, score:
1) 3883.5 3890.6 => 1.54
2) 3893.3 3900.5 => 1.52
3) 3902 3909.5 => 1.53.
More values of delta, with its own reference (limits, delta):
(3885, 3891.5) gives -0.0094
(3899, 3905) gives 0.0290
